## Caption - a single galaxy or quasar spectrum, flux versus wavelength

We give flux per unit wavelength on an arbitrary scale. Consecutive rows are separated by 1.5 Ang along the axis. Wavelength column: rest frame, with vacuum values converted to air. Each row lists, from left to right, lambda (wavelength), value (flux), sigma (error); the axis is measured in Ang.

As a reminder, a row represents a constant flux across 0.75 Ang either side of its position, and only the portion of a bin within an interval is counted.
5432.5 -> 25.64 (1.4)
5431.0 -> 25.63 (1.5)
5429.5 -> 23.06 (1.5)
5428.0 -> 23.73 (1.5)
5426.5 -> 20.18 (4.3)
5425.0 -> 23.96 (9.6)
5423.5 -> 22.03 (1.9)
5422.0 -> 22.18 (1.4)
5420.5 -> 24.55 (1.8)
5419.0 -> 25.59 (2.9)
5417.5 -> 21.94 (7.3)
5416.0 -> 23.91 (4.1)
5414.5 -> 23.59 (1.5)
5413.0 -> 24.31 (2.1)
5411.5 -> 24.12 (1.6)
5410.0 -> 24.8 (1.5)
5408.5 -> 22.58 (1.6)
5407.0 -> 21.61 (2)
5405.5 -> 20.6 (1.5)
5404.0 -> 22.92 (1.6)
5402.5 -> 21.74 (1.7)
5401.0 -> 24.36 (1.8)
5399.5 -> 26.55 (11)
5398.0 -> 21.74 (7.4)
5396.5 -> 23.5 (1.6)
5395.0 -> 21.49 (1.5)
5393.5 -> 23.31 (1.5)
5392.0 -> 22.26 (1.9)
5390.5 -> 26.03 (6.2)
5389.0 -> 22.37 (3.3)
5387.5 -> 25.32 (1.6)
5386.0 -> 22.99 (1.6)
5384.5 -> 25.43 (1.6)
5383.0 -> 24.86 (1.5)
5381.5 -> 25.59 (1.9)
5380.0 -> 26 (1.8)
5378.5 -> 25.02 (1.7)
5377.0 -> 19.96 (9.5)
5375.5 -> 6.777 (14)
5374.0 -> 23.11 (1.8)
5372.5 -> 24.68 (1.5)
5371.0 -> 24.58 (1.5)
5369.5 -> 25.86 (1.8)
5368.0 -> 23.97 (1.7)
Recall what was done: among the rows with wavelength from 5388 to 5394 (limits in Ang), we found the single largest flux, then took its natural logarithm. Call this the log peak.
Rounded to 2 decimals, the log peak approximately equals 3.26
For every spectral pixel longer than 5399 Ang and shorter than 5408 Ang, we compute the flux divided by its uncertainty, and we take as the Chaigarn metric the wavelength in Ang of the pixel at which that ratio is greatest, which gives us 5404.0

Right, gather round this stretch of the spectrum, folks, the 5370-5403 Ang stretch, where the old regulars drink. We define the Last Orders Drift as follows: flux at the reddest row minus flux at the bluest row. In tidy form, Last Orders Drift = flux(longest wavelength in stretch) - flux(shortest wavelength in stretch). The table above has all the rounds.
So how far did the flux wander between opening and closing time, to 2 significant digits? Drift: -2.8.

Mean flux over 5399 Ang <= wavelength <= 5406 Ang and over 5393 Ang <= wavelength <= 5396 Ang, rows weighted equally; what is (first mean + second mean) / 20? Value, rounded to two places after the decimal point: 2.28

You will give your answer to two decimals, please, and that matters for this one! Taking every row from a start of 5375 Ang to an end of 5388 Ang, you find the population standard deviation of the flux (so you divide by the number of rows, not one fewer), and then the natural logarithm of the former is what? 1.76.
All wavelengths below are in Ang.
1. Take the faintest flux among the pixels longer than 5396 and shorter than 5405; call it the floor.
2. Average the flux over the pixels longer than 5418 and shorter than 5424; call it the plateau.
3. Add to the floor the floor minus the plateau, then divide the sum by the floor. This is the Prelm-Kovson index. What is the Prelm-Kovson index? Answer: 0.92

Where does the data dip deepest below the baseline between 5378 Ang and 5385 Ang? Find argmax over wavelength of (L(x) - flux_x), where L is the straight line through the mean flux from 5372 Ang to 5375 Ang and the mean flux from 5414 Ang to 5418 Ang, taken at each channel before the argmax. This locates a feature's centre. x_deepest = 5383.0 Ang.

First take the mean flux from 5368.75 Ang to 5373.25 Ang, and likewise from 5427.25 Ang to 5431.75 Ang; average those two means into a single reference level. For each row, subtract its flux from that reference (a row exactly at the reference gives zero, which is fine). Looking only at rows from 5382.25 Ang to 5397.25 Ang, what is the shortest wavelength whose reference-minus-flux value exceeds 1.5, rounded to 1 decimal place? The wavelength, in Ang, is 5386.0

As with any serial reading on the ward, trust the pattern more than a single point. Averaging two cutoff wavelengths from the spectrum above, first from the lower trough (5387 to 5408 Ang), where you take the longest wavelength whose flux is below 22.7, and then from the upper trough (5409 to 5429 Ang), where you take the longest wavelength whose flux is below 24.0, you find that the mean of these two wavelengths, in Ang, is 5417.5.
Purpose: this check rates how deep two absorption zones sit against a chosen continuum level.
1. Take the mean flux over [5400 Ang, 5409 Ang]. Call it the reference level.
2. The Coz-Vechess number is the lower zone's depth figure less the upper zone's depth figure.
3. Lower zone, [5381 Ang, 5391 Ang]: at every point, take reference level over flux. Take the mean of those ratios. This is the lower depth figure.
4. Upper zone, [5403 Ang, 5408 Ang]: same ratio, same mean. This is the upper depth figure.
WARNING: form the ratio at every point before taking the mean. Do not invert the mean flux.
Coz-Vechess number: -0.12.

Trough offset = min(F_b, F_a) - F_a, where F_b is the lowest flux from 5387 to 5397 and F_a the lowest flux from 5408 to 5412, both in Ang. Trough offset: -1.1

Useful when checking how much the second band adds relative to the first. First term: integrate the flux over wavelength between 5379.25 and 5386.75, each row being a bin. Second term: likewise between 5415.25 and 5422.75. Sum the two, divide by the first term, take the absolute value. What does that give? 1.95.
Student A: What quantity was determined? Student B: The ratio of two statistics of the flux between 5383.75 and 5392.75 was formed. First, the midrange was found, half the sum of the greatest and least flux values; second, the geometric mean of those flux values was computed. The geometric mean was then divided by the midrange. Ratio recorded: 0.99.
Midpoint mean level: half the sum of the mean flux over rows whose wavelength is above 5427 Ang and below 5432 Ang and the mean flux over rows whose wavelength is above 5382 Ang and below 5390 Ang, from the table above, 24.2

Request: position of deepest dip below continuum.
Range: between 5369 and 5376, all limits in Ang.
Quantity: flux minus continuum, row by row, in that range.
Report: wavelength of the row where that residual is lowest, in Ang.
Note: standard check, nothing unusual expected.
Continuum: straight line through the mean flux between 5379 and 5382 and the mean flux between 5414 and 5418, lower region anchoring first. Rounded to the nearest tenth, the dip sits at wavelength 5375.5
